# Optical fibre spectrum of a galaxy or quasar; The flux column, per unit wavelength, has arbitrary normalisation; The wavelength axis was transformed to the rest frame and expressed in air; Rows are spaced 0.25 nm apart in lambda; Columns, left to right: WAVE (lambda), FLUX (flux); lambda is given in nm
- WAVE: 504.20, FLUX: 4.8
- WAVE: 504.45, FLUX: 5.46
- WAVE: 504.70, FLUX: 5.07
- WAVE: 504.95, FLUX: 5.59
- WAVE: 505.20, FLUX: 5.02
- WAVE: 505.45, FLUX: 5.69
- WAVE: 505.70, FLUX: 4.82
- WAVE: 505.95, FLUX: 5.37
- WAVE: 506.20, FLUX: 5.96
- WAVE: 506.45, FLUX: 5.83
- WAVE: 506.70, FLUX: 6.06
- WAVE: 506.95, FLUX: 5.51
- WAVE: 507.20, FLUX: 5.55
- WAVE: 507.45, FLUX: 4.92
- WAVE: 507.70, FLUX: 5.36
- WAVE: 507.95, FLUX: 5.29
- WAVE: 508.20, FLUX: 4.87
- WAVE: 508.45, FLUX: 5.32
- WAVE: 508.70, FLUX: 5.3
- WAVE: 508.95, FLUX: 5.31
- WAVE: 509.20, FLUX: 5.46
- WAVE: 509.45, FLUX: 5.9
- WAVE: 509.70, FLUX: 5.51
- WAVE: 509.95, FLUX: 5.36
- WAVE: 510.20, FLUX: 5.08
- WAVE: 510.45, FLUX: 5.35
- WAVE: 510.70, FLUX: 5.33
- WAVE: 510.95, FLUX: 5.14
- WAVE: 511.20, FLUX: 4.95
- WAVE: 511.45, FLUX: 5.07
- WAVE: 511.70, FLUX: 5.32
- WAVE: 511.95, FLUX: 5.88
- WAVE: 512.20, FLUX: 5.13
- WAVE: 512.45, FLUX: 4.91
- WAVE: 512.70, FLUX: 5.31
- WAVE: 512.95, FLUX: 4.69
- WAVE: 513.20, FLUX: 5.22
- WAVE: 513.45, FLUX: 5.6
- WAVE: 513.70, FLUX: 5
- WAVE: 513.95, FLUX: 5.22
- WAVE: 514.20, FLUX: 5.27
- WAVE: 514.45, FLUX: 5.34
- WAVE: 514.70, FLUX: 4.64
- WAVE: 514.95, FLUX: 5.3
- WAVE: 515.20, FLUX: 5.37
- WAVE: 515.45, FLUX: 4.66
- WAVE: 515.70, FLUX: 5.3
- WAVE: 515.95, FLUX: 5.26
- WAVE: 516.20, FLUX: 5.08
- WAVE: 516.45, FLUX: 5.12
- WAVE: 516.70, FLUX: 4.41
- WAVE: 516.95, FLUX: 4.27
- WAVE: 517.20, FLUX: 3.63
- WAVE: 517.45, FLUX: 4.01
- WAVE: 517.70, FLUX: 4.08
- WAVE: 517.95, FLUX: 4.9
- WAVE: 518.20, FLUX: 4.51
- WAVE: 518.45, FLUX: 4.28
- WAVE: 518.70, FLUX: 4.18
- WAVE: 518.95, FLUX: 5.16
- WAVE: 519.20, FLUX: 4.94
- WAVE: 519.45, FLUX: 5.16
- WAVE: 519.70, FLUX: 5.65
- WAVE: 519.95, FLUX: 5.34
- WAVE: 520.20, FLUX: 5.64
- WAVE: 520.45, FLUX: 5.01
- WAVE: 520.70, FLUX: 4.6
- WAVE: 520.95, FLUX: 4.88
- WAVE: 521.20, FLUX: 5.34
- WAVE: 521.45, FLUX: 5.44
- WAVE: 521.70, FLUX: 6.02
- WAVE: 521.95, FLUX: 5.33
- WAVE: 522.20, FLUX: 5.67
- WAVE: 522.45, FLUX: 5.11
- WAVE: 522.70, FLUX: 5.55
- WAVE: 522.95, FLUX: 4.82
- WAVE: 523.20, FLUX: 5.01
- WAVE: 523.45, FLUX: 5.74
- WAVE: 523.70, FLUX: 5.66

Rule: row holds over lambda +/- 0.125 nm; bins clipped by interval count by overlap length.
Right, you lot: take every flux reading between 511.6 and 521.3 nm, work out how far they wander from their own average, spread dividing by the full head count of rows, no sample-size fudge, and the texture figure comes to 0.50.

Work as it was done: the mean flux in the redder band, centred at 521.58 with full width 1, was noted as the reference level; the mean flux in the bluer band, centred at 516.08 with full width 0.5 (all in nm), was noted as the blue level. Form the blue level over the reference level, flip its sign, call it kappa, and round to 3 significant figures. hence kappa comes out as -0.934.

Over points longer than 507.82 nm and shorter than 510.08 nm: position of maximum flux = 509.45 nm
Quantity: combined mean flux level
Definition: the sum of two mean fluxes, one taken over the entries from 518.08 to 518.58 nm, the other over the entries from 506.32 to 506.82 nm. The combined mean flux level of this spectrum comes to 10.34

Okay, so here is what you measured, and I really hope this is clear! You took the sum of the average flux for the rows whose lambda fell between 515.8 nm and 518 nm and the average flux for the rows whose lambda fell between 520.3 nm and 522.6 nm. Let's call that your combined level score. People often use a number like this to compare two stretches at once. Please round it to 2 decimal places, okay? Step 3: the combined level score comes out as 9.80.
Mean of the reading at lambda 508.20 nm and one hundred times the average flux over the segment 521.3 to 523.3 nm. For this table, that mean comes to 271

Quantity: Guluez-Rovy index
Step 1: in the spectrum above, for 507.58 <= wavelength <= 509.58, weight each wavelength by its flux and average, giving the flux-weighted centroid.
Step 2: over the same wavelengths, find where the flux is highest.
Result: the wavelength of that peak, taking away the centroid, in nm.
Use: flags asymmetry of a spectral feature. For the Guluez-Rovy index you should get 0.86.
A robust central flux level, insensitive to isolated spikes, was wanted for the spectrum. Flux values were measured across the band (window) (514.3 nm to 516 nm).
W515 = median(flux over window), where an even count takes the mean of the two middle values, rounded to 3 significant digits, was 5.30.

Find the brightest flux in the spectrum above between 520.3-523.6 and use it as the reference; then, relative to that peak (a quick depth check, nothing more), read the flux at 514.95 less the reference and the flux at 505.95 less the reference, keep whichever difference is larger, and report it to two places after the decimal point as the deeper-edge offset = -0.65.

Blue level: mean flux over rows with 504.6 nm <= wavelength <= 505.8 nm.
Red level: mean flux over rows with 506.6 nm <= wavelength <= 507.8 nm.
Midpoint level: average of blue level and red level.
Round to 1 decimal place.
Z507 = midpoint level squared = 28.7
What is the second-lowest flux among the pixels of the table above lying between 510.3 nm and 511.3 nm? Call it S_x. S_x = 5.14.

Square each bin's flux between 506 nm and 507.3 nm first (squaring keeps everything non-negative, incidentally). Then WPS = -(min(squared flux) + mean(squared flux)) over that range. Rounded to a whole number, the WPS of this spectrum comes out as -64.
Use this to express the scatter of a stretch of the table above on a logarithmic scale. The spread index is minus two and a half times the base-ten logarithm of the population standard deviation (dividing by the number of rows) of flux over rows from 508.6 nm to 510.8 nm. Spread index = 1.7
